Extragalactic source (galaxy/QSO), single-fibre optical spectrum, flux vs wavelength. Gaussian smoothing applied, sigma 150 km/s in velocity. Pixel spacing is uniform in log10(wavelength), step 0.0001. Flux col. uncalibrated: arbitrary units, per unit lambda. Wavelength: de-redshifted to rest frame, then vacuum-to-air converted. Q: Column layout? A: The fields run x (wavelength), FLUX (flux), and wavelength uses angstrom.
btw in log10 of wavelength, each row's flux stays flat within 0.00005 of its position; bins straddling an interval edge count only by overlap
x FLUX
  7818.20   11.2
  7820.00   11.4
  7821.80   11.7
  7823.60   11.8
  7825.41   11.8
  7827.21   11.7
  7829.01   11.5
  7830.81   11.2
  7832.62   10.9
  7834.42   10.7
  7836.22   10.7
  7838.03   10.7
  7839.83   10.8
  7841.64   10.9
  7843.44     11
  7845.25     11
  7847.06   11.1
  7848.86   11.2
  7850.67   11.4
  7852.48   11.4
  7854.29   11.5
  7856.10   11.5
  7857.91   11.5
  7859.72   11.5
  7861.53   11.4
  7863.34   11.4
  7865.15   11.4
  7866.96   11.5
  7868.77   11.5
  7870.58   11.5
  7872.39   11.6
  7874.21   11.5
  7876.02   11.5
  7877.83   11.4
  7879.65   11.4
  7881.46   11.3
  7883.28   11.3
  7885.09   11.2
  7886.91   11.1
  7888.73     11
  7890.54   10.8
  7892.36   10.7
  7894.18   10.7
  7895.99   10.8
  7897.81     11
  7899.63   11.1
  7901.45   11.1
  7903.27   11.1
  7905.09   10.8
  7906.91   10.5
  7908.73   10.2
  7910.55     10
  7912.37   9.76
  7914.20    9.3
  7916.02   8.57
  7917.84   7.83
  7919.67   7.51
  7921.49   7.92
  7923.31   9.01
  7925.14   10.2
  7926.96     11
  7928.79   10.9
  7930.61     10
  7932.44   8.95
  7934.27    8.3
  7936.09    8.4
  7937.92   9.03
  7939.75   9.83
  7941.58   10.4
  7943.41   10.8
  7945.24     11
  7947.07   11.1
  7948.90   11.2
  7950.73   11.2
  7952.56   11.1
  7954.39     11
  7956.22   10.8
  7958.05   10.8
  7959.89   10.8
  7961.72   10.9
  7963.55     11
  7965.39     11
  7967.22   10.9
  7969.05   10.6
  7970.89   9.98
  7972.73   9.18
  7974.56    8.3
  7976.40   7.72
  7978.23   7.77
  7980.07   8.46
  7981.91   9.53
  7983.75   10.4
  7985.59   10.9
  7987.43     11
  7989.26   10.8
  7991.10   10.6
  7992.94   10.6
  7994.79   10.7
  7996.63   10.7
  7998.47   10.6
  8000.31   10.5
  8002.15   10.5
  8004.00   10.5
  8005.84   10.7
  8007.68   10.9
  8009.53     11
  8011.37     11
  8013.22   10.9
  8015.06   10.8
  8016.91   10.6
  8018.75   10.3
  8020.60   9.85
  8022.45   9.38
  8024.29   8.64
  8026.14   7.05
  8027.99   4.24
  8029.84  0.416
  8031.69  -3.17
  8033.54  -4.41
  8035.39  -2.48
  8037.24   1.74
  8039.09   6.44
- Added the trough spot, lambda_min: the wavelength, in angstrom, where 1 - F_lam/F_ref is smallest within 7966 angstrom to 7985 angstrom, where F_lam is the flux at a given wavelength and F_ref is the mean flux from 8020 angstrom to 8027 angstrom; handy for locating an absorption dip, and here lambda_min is 7967.22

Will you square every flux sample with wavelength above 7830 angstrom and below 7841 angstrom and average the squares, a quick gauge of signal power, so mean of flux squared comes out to 117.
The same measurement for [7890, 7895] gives 115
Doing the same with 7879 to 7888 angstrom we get 127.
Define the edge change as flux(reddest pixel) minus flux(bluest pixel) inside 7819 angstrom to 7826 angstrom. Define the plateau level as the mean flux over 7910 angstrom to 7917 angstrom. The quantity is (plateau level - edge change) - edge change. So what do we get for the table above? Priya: 8.6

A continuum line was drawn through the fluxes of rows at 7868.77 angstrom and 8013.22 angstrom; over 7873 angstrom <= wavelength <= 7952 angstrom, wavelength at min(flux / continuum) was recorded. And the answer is 7919.67 angstrom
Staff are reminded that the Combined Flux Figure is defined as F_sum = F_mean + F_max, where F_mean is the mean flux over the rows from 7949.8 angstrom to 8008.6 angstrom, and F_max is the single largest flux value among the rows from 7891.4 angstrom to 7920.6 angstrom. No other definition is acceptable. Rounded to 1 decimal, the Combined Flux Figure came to 21.4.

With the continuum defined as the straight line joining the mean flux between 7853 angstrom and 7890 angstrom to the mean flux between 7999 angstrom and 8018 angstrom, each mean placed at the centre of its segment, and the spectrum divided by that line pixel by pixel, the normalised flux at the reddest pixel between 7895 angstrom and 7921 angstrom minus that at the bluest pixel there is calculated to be -0.285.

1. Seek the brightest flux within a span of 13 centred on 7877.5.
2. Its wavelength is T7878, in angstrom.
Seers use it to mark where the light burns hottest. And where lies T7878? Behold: 7872.39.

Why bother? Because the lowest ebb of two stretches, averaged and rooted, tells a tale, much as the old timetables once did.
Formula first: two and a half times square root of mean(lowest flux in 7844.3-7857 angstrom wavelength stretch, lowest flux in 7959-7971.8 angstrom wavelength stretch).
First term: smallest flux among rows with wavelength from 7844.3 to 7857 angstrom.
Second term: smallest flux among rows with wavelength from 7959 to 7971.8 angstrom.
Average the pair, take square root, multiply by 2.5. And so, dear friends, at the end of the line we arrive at 8.10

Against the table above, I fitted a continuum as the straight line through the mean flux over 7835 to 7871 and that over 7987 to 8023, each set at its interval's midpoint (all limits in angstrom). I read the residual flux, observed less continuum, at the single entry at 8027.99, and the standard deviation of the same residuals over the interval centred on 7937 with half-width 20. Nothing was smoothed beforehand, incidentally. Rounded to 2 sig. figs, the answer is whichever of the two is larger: 1.3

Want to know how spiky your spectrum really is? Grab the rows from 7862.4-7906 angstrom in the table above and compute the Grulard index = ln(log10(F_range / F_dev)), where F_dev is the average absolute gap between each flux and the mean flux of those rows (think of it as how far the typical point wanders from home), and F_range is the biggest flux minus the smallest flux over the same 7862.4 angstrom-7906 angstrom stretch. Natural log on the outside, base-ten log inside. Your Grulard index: -0.57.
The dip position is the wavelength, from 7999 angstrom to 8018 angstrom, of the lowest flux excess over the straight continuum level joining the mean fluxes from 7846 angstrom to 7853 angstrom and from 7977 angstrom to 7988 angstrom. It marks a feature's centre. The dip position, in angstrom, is 8000.31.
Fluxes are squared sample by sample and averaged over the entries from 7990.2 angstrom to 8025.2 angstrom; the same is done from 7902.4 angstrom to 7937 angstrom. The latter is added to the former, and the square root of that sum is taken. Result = 14.2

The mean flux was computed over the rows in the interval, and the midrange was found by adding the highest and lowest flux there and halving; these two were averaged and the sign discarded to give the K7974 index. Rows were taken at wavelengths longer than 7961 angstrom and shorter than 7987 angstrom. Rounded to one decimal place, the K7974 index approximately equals 9.6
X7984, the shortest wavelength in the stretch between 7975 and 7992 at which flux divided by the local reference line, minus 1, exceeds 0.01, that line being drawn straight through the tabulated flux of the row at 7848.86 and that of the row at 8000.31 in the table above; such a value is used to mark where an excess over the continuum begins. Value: 7985.59 angstrom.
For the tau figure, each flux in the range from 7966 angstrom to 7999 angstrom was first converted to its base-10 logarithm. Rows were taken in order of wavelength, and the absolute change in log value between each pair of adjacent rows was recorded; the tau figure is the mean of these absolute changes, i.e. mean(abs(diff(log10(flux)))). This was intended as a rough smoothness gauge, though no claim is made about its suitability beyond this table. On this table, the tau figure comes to 0.019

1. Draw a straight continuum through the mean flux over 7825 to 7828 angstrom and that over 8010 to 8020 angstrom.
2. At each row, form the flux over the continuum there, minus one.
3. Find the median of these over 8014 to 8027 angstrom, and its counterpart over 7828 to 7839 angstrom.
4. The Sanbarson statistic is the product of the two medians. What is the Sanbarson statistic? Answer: 0.0060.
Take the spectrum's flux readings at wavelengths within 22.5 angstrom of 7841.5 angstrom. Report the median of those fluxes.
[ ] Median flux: 11.4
